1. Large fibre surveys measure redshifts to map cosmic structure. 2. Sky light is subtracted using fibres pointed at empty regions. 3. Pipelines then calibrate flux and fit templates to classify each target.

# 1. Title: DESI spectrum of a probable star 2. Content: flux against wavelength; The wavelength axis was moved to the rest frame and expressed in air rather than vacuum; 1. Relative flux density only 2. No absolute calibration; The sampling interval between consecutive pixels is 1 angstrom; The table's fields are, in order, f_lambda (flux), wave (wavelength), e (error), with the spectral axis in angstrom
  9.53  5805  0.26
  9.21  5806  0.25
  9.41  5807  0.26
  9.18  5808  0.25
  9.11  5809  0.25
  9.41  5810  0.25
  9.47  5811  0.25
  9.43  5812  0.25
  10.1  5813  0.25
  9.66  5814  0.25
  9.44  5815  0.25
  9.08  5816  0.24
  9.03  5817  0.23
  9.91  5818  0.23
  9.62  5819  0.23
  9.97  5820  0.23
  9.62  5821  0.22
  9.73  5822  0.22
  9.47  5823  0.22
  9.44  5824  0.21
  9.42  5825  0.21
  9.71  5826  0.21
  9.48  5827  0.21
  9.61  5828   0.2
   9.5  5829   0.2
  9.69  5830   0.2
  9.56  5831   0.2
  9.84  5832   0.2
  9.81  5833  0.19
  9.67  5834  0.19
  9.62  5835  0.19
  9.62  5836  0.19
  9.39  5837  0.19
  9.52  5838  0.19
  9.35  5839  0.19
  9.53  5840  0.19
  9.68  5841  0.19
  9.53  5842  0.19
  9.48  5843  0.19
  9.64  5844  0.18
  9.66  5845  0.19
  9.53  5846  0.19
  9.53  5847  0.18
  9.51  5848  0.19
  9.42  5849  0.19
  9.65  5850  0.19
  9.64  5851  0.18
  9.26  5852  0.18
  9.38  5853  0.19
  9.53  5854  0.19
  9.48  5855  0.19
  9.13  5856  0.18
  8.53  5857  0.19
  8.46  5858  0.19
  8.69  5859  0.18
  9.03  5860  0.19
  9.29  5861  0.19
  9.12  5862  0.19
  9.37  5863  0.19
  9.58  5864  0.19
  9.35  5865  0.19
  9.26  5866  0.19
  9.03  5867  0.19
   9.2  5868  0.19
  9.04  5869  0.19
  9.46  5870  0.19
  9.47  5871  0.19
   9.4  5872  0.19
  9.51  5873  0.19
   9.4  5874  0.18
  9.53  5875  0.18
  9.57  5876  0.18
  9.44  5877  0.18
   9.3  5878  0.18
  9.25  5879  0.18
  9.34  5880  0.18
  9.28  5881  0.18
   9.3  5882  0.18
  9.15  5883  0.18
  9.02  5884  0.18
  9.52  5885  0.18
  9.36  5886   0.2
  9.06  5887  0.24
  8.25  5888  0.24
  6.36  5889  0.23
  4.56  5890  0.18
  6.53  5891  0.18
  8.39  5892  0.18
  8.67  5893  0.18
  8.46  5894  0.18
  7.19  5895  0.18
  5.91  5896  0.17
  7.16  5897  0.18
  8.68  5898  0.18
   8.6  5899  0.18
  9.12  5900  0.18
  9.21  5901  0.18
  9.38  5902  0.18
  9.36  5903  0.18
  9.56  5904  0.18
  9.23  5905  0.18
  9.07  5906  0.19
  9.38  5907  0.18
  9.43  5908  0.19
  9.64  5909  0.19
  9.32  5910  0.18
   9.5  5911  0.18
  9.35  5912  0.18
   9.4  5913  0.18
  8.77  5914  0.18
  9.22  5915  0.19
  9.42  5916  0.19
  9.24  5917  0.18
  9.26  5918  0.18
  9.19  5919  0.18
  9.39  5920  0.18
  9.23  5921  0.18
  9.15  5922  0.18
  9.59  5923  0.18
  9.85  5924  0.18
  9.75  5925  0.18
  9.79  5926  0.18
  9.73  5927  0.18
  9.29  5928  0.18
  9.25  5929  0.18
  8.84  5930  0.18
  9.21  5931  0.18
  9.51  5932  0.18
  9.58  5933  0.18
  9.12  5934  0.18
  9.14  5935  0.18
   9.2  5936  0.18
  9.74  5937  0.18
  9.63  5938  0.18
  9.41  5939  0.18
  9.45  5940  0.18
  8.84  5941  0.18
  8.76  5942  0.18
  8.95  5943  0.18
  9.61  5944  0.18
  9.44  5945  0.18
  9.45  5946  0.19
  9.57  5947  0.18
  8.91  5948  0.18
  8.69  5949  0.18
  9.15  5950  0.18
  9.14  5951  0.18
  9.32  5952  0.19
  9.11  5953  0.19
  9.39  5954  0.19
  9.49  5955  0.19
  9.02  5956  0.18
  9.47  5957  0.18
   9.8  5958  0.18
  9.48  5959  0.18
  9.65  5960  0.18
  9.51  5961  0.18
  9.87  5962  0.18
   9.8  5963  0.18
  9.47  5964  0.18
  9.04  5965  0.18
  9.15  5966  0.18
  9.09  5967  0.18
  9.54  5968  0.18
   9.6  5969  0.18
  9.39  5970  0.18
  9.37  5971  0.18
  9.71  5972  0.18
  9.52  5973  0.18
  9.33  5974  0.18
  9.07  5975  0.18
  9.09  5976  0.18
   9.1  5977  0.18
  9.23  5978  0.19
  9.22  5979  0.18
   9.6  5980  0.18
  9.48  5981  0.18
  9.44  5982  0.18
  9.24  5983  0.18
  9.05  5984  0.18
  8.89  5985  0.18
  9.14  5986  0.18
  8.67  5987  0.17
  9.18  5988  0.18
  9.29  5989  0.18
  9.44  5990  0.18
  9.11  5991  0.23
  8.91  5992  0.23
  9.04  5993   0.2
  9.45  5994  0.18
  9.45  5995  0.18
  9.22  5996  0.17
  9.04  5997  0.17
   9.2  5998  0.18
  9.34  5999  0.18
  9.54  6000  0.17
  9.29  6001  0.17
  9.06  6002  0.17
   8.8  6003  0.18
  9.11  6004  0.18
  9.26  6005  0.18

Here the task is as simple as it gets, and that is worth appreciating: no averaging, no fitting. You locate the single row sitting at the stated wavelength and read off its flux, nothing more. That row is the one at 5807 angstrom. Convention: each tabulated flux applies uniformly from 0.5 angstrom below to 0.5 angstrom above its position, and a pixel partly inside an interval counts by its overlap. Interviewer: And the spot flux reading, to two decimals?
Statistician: 9.41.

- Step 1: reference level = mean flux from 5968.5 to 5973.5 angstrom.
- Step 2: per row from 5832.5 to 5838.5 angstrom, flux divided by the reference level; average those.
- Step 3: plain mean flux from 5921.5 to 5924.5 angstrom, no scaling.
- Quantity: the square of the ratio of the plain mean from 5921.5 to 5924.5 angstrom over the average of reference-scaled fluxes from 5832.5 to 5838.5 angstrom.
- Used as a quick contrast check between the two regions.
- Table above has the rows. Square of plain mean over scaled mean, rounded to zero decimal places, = 89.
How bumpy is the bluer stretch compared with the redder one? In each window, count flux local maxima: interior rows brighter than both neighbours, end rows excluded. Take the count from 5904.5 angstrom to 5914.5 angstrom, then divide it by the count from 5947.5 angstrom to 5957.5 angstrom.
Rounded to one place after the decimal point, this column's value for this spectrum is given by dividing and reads 1.0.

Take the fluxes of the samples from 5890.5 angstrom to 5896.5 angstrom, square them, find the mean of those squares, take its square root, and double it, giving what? 15.2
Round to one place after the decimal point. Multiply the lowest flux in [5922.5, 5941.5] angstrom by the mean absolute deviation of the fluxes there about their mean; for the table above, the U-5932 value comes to 2.3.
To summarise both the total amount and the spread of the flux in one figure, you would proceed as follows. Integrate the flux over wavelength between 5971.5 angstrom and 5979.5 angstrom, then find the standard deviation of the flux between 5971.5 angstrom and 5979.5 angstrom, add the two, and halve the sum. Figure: 37.2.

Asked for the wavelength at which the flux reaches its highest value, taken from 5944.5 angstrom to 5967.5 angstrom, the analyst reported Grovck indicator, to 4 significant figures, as 5962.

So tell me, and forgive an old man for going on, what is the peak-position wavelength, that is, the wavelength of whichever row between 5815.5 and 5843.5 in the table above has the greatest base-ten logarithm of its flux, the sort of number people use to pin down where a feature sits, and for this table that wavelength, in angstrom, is 5820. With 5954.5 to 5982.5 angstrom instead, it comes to 5962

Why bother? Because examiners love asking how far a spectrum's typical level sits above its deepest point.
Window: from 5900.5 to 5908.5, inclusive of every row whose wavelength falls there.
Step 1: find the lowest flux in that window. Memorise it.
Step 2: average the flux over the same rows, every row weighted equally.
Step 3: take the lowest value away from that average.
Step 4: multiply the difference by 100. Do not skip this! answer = 26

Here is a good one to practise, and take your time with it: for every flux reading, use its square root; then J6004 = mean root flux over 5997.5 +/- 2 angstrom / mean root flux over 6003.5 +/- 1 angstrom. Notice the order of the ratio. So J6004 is 1.01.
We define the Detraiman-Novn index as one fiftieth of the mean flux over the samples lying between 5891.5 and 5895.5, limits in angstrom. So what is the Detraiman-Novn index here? 0.164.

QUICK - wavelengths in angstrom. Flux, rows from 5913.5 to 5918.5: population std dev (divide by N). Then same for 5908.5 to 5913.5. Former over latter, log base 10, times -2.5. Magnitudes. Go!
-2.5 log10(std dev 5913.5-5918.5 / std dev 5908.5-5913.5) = -0.7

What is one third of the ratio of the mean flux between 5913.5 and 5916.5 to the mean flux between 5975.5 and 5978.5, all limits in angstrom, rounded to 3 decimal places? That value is 0.333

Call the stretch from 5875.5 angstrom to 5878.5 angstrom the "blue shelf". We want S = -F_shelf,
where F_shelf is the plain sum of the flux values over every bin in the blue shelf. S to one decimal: -28.3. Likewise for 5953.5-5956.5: -27.9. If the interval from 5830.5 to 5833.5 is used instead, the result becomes -29.2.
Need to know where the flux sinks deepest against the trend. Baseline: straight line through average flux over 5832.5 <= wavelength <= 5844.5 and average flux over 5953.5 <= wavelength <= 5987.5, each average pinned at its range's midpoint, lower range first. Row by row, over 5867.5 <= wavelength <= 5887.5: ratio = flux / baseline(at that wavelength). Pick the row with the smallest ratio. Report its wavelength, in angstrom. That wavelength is 5869 angstrom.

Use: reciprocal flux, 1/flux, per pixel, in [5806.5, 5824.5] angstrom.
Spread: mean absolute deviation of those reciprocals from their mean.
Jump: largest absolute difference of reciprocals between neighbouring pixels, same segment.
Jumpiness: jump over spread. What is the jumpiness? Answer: 3.9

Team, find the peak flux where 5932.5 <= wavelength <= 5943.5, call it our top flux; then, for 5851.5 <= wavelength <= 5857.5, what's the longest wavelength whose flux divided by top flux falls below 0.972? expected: 5857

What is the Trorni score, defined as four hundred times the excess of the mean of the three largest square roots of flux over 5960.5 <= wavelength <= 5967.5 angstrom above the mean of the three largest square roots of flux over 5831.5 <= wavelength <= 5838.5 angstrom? -3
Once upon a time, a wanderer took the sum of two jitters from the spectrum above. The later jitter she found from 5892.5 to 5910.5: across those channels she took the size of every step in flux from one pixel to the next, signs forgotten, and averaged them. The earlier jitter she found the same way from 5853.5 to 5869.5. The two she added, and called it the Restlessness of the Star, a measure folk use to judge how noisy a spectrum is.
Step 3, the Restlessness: 0.70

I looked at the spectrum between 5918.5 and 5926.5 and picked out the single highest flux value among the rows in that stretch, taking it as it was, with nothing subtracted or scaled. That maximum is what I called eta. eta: 9.85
